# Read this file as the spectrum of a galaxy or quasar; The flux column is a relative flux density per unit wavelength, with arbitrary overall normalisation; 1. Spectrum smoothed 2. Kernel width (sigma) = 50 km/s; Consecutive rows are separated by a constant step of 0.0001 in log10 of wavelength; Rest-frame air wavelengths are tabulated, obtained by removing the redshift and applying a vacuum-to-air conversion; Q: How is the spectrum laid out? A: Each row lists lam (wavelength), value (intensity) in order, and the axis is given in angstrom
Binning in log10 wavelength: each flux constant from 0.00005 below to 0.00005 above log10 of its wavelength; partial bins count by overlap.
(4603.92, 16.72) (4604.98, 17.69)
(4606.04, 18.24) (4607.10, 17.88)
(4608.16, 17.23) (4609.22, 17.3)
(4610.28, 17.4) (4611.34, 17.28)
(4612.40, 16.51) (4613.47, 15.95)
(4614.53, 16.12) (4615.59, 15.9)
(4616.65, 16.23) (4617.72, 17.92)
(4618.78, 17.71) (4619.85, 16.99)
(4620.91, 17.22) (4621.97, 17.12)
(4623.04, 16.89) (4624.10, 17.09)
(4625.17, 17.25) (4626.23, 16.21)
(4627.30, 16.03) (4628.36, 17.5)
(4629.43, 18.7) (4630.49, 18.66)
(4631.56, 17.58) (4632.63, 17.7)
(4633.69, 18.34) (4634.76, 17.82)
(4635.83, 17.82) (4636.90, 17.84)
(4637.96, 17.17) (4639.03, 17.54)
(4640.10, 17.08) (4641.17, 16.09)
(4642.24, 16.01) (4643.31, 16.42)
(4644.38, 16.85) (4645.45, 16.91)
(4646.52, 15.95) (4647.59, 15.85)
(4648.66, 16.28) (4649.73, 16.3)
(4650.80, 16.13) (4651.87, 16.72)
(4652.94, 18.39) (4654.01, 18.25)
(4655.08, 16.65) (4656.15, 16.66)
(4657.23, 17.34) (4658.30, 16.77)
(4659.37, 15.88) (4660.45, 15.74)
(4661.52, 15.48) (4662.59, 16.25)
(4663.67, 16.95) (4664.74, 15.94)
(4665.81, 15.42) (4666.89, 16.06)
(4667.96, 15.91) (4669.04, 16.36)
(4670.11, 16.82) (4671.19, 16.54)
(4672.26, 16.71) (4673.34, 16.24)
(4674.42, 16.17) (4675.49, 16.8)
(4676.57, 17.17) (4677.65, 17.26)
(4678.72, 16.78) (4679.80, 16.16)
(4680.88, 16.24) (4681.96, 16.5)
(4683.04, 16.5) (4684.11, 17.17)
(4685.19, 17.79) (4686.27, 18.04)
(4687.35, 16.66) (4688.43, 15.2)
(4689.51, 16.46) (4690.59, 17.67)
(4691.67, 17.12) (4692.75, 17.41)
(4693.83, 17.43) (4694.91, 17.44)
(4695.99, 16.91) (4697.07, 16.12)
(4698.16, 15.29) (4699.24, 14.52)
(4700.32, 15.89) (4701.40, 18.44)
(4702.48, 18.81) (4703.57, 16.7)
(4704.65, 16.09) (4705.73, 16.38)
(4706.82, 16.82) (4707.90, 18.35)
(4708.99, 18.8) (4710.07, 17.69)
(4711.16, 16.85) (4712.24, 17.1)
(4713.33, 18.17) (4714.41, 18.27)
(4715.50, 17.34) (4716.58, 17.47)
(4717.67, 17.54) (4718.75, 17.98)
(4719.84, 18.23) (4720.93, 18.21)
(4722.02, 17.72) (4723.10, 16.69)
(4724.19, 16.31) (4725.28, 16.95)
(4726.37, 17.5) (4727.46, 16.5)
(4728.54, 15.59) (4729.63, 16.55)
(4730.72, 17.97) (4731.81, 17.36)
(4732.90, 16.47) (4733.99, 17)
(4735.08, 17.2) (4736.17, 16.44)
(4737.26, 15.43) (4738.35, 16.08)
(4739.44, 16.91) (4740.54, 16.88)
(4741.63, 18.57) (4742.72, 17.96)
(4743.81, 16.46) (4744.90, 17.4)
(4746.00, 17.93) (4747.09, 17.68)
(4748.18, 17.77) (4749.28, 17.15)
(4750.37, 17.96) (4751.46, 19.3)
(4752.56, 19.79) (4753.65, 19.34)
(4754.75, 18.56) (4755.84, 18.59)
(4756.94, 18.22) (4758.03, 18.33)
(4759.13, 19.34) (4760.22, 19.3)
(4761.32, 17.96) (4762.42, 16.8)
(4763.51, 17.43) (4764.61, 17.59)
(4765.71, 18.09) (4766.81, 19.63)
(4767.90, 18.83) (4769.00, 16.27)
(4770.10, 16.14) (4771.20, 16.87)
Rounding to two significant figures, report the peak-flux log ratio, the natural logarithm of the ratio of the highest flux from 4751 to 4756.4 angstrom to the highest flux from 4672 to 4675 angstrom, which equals 0.17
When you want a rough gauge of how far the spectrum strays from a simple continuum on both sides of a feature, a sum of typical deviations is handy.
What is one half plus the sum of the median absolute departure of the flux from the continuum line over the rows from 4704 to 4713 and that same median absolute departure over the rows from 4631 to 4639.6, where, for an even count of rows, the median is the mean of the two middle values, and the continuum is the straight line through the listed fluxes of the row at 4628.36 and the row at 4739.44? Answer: 1.5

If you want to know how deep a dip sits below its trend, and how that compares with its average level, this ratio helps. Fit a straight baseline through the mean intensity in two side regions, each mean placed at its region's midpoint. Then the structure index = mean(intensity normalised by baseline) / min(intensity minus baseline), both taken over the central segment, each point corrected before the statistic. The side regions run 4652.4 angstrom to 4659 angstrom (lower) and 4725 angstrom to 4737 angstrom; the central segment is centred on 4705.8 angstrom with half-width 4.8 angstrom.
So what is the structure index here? -1.1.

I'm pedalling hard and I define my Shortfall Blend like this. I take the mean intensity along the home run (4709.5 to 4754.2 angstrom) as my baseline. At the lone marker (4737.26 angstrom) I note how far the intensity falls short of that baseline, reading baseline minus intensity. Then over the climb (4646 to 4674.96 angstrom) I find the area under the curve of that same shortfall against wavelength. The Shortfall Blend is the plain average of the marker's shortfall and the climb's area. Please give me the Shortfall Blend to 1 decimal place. 15.1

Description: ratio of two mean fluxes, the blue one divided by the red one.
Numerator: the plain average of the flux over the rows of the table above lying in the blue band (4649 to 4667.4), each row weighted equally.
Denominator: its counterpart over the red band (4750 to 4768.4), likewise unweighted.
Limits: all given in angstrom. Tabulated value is 0.89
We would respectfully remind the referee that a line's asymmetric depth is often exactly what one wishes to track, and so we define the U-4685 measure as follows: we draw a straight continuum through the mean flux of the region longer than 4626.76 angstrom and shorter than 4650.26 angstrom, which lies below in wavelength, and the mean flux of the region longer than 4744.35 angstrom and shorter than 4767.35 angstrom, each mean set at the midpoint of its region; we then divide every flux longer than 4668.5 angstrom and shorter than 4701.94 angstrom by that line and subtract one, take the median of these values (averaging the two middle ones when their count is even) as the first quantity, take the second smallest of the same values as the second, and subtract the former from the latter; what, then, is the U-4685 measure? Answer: -0.09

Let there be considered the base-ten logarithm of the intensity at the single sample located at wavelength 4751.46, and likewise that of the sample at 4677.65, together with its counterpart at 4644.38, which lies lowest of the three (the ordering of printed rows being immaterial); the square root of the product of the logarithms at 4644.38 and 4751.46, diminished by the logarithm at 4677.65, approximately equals 0.019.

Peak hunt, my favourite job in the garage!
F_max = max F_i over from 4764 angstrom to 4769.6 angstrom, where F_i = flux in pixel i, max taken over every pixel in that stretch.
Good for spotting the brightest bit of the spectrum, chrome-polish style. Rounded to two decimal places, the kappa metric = 19.63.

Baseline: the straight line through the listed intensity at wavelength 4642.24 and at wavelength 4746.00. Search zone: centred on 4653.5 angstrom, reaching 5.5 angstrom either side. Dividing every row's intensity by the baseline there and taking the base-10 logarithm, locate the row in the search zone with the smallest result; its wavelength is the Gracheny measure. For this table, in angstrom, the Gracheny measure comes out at 4650.80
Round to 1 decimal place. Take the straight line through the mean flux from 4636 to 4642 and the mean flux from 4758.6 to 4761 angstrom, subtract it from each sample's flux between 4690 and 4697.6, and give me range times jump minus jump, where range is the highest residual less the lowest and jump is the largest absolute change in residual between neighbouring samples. 0.5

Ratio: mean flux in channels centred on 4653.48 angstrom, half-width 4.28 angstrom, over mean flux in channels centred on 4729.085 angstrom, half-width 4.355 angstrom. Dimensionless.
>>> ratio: 1.01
